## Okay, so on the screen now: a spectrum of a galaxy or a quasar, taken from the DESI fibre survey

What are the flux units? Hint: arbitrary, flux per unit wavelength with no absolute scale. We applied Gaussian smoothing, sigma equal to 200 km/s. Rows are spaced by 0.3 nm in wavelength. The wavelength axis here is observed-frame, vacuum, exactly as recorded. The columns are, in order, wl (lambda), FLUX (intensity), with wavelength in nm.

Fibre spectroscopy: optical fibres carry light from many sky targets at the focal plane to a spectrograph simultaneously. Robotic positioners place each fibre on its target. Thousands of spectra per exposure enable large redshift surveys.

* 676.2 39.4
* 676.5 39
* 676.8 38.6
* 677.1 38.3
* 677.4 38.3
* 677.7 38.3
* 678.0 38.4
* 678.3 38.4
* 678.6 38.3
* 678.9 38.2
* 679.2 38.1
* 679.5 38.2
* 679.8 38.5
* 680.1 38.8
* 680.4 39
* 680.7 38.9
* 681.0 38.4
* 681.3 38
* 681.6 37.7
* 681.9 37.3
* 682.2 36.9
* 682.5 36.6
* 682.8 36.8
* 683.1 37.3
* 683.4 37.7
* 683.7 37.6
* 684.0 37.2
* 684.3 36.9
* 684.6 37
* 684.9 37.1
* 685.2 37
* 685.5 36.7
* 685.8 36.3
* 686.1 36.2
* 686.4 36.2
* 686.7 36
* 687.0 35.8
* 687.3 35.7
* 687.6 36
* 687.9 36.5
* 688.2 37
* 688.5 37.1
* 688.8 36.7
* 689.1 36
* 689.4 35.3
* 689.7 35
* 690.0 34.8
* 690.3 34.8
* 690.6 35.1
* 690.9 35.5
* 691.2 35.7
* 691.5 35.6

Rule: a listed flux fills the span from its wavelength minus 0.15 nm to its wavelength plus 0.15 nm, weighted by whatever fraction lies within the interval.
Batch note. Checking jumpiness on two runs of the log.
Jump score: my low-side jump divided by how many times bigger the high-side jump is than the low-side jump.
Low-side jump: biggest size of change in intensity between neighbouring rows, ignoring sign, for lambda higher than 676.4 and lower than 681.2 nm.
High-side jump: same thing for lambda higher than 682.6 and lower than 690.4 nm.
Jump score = 0.36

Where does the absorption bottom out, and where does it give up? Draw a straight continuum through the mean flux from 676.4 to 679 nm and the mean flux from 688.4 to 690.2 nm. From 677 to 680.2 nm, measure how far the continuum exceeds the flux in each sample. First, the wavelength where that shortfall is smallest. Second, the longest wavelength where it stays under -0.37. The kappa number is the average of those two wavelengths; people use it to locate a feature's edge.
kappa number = 680.10 nm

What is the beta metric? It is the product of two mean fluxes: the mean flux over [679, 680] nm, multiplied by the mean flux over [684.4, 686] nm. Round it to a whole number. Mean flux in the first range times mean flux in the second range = 1409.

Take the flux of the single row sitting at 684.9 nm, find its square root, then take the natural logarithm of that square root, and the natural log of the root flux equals 1.81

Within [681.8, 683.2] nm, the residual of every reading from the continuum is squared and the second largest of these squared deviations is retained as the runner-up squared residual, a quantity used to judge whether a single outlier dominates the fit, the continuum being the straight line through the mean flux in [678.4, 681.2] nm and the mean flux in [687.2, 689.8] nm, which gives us 0.89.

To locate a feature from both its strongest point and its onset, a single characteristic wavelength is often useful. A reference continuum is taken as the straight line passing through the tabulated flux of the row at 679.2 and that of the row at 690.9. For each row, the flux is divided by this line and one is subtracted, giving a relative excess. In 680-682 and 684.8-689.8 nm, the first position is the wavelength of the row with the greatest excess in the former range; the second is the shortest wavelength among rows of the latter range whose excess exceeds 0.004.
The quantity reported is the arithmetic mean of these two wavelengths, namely 682.65 nm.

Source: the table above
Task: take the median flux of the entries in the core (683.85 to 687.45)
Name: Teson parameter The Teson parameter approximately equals 36.5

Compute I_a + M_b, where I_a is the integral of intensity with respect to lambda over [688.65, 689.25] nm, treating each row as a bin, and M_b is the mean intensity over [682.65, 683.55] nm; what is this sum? 59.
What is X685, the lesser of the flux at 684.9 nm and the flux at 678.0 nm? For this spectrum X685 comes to 37.1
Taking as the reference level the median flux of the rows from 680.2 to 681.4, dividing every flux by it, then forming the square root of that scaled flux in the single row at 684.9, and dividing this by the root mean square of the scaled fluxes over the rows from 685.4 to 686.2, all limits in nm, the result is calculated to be 1.04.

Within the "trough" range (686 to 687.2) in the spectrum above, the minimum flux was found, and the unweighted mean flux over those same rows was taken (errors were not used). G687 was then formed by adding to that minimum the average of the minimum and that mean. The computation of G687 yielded 71.7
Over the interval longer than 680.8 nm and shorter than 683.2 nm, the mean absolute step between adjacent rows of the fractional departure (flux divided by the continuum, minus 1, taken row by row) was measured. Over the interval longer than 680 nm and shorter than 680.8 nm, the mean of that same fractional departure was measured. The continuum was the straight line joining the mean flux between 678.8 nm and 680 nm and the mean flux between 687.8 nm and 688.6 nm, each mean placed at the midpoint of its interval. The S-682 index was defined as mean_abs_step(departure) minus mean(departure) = -0.012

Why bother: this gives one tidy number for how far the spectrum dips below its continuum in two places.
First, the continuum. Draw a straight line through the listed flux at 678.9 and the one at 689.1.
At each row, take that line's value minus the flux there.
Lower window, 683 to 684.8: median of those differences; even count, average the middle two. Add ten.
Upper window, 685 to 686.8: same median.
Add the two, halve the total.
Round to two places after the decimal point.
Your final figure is 5.17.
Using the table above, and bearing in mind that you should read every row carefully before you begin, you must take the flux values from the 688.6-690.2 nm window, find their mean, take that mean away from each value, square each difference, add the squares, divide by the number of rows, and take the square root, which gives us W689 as 0.7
